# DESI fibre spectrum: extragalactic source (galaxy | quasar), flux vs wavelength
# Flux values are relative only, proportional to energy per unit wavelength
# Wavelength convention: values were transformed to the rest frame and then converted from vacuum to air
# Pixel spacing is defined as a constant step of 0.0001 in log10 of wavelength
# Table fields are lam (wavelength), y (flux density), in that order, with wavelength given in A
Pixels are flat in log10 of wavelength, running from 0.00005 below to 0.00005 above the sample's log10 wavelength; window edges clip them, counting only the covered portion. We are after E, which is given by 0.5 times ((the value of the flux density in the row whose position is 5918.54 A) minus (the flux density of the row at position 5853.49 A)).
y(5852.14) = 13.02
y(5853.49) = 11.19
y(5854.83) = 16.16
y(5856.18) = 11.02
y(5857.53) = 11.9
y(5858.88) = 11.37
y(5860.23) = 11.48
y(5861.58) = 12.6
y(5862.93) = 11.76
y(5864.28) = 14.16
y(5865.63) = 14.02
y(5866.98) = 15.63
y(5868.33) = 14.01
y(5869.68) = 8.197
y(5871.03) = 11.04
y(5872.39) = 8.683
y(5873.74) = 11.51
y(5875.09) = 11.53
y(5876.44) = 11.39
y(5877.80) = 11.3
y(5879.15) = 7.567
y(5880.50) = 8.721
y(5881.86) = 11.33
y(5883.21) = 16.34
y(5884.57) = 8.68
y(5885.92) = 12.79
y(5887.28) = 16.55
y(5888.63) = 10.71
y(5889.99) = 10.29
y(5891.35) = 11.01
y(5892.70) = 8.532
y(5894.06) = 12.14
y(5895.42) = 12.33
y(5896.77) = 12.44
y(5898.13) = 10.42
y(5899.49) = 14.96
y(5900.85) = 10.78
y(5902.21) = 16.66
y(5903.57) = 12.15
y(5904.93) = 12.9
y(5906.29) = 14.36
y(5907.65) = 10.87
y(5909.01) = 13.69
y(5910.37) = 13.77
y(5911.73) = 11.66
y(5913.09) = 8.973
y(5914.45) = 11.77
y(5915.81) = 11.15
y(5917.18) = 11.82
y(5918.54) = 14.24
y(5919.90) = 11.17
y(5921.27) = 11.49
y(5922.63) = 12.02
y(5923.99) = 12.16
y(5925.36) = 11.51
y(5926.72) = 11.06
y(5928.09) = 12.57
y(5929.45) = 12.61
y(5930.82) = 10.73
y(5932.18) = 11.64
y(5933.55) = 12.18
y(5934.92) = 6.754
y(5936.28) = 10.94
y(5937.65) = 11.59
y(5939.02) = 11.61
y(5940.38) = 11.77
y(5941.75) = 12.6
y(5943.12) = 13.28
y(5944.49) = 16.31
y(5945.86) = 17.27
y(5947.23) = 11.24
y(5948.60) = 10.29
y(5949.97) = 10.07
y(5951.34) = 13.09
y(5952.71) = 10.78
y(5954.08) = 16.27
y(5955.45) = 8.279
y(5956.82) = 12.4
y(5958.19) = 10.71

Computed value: 1.5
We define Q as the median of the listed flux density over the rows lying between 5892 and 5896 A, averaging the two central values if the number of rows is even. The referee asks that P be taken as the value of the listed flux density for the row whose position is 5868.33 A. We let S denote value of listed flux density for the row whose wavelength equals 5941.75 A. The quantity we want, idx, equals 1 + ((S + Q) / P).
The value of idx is 2.77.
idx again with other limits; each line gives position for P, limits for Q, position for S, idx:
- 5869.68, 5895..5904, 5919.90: 3.87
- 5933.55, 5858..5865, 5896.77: 2.99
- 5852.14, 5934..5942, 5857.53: 2.80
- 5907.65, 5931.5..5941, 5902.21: 3.60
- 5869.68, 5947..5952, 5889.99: 3.57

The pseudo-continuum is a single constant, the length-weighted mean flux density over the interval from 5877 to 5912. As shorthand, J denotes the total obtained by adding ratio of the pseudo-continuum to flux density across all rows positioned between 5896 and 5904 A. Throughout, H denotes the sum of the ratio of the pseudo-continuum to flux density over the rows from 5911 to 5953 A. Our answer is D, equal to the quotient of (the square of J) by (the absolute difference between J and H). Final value 1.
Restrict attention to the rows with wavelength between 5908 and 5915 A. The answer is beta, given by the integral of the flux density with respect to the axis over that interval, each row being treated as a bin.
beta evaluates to 84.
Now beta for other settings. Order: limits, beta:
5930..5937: 73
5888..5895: 74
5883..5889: 77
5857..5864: 84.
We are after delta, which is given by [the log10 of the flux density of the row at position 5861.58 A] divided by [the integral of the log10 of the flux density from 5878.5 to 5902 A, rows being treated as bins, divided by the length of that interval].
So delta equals 1.04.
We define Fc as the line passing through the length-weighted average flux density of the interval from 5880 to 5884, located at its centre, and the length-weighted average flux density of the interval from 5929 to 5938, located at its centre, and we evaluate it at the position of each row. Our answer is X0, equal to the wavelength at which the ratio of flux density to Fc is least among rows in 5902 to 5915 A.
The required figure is 5913.09 A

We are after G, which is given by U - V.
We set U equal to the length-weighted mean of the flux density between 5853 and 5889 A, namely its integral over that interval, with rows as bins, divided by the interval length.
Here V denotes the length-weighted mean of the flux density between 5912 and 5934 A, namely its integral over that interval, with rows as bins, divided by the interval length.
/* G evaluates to 0.2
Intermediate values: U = 11.9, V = 11.7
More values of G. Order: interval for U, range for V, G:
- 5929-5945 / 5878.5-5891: 0.3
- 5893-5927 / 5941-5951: -0.8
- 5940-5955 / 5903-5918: 0.8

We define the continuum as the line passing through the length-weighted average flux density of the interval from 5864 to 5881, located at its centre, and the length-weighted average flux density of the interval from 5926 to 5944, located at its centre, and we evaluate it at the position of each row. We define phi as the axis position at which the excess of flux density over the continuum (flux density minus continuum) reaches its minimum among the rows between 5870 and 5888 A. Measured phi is 5879.15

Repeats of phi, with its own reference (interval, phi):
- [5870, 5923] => 5879.15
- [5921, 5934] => 5930.82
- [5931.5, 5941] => 5934.92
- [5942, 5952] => 5949.97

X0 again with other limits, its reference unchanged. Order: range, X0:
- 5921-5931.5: 5930.82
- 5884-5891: 5884.57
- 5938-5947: 5939.02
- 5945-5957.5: 5955.45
